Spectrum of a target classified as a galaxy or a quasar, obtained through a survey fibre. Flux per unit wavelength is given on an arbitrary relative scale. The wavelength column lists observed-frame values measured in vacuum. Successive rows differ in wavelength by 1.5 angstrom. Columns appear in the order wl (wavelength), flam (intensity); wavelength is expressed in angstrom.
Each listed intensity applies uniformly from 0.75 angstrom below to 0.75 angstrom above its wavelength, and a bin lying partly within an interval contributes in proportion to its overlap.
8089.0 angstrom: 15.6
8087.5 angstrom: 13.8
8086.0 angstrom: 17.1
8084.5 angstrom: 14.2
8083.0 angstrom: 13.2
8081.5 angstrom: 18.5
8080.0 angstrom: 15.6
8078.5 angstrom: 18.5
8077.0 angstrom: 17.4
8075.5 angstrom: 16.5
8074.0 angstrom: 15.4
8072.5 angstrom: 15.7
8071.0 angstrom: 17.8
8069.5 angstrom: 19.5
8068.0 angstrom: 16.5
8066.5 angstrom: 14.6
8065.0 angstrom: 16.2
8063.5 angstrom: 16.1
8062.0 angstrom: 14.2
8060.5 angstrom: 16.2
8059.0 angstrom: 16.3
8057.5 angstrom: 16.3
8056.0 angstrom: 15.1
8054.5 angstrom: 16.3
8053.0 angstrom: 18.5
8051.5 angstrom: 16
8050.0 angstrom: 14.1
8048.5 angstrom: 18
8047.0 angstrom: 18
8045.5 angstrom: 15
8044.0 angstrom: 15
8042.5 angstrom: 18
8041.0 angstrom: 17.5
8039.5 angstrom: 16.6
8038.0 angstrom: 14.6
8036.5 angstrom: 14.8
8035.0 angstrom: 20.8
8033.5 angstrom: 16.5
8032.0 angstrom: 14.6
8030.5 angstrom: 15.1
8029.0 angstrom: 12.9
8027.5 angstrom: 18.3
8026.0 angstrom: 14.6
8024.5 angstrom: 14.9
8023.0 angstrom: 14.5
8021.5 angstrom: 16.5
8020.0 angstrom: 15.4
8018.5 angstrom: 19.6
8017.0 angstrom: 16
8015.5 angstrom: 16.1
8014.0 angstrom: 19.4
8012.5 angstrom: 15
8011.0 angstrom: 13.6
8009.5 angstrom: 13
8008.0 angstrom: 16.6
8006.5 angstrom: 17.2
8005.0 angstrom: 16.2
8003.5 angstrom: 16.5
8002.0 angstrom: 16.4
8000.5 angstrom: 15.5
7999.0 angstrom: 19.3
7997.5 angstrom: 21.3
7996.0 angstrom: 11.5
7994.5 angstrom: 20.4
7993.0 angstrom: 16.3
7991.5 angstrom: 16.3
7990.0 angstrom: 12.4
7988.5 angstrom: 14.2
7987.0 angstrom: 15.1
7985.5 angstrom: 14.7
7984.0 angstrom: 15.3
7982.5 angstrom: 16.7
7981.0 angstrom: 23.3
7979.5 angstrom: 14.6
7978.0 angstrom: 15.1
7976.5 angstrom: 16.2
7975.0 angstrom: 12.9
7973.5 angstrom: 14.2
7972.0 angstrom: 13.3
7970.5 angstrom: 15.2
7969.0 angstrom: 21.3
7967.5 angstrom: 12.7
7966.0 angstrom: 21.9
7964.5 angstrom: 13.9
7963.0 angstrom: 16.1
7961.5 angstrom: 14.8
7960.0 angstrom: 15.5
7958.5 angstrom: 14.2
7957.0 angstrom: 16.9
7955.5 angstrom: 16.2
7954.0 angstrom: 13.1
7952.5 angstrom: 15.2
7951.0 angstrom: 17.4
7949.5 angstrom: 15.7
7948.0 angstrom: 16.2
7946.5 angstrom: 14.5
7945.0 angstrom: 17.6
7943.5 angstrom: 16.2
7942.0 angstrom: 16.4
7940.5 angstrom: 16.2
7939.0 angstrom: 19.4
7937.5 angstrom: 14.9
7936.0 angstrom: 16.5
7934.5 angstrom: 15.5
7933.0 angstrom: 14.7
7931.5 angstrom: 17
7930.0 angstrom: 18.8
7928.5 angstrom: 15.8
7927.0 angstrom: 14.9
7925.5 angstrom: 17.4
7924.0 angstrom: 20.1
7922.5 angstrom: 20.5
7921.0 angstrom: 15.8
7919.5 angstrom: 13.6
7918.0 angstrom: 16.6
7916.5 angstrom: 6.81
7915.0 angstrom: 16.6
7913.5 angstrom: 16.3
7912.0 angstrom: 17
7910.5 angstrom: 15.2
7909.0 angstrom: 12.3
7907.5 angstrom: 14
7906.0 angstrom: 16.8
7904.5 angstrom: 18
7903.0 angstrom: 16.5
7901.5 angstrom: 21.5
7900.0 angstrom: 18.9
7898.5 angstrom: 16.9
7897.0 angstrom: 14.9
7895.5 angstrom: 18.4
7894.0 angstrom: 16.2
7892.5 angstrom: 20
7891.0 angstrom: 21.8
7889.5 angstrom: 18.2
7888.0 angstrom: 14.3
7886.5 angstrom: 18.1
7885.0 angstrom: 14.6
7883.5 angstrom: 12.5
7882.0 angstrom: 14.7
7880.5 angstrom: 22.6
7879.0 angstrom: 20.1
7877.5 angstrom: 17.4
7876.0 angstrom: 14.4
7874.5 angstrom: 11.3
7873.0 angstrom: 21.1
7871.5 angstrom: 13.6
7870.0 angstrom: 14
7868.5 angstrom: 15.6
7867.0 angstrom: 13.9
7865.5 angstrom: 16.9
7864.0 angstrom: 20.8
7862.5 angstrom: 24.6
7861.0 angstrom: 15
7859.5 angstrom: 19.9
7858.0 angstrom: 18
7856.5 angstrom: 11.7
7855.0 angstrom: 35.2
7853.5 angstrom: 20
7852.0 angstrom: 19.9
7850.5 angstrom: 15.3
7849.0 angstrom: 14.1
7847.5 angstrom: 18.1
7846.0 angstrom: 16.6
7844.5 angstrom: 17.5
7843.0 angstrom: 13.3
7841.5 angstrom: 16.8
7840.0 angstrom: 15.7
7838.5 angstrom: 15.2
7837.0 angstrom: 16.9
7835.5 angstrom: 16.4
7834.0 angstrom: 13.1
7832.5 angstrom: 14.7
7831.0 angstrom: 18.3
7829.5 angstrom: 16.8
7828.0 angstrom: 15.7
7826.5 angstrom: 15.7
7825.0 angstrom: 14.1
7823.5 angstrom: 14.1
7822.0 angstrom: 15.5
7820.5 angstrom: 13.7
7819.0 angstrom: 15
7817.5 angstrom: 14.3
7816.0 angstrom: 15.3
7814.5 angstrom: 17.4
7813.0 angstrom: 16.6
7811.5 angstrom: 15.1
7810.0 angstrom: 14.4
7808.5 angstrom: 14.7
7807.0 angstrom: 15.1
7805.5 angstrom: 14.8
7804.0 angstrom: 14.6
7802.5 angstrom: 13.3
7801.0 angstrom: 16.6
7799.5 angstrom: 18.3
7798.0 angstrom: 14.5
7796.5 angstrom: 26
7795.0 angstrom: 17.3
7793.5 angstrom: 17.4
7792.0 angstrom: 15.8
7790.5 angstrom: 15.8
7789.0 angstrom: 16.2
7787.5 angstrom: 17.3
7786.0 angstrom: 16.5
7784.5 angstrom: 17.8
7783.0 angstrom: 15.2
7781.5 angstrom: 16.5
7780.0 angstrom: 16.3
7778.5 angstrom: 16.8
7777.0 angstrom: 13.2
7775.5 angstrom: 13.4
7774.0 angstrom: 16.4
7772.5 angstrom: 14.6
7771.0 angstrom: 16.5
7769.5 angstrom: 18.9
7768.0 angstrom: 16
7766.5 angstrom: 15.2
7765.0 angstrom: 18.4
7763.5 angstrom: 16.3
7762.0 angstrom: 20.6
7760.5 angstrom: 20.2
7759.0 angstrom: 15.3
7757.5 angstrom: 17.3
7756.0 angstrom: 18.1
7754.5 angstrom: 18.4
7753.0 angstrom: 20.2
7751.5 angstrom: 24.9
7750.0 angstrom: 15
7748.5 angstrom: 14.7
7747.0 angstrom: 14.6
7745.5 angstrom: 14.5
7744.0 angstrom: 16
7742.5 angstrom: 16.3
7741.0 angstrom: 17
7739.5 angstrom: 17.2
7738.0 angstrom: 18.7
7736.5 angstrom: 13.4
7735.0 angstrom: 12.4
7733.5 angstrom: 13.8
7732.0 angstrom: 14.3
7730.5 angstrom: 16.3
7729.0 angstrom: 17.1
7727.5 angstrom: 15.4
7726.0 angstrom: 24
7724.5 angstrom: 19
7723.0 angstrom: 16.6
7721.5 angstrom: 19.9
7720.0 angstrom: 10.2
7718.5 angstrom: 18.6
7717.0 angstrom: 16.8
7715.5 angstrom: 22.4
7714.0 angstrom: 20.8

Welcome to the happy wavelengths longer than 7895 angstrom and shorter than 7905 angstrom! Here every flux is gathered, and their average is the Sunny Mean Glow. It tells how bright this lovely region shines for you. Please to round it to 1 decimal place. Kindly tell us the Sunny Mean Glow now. 17.9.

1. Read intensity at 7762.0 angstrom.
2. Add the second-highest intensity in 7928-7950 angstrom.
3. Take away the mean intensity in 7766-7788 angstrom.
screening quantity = 23.4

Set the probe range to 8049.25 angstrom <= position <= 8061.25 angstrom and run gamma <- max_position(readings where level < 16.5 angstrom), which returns 8060.5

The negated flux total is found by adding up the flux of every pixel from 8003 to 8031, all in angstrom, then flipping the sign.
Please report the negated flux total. -301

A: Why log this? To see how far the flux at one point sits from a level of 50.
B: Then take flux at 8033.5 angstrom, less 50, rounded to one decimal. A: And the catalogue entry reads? -33.5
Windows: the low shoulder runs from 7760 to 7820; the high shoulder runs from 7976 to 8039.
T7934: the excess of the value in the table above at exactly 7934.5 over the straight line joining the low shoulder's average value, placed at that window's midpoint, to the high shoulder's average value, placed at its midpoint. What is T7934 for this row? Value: -1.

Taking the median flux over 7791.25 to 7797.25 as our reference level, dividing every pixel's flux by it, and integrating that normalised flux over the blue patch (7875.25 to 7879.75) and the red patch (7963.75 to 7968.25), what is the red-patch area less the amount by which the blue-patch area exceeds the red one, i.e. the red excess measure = 3.9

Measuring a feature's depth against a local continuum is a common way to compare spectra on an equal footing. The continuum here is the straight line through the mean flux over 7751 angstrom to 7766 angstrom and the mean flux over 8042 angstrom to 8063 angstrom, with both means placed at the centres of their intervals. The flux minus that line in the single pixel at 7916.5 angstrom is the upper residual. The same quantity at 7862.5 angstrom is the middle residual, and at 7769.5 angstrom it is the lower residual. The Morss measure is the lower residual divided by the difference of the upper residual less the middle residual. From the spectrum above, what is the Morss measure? 0.0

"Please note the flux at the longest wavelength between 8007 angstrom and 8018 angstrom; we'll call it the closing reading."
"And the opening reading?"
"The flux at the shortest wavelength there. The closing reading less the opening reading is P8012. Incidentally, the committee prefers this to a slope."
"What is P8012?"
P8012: -1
